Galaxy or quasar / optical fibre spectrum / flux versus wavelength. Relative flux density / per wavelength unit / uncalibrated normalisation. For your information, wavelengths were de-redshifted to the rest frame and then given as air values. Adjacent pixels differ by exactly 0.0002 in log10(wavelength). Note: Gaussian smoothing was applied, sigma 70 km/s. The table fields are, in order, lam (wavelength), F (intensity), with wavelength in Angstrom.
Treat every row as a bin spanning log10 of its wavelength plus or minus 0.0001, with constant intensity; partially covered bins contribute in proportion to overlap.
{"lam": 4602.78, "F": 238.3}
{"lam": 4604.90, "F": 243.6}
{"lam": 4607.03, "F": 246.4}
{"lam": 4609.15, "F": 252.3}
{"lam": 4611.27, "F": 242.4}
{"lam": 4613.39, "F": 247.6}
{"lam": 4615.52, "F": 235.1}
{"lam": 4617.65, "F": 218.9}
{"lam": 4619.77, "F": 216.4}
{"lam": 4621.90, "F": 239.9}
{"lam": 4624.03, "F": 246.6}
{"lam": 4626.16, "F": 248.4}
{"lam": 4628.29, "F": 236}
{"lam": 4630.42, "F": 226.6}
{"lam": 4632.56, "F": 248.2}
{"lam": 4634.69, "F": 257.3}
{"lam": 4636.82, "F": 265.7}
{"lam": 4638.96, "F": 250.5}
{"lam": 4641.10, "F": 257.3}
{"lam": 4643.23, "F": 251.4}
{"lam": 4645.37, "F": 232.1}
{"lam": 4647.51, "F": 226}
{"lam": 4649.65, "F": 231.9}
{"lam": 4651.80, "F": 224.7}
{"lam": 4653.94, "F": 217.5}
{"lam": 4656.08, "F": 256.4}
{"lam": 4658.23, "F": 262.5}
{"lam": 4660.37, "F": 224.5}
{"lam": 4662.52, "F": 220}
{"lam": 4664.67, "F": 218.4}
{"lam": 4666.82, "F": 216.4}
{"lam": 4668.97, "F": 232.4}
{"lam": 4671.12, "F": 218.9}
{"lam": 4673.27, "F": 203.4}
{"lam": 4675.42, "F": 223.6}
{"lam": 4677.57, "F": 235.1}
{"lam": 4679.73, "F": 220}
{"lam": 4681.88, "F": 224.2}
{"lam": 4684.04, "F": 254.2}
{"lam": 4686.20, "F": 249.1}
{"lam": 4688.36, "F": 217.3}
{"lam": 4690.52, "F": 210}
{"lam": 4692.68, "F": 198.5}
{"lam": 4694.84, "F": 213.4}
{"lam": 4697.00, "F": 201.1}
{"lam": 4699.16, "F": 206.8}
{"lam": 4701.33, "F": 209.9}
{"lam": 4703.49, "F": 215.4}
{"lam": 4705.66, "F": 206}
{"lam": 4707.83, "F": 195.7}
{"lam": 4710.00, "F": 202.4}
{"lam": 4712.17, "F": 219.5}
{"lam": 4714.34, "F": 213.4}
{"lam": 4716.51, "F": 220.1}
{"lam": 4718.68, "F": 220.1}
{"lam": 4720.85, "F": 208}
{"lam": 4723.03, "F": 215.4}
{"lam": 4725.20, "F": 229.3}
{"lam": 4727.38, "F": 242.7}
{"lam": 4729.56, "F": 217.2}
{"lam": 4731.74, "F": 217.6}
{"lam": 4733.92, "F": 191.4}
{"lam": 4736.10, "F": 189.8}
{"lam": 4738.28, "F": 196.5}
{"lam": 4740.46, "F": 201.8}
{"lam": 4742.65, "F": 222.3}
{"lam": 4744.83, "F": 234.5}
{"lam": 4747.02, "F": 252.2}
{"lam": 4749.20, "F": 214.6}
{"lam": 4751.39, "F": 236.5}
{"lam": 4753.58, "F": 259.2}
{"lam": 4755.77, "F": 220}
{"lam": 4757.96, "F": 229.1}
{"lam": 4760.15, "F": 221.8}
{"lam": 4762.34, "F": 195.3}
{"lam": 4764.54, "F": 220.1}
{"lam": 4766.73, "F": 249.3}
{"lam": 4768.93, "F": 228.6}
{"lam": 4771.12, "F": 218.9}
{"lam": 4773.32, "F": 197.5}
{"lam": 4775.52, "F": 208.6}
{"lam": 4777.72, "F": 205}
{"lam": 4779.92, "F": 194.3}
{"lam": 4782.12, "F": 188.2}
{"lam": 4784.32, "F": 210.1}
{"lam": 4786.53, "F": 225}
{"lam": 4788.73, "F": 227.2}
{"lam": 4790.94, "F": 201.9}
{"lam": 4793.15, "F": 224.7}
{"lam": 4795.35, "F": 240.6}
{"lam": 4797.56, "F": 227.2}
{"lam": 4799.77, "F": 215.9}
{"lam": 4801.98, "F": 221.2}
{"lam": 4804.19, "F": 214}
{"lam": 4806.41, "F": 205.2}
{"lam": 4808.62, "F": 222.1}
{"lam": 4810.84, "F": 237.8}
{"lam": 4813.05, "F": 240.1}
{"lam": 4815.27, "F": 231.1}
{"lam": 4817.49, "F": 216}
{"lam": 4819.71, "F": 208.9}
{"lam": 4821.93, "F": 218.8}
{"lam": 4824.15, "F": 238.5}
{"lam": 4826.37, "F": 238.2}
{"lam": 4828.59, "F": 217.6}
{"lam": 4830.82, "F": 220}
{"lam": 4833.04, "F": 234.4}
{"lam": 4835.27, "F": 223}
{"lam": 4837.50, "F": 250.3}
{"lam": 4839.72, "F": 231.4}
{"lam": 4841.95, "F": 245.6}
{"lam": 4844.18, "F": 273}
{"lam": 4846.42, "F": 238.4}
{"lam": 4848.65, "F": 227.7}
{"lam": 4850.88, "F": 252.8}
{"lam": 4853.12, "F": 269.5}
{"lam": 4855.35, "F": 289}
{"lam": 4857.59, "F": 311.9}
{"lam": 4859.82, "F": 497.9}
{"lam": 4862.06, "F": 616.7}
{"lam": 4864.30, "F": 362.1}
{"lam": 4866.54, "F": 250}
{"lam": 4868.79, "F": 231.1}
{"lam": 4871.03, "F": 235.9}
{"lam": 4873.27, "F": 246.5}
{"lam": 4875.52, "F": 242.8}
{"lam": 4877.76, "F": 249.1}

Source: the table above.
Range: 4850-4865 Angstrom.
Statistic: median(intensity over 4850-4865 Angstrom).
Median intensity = 312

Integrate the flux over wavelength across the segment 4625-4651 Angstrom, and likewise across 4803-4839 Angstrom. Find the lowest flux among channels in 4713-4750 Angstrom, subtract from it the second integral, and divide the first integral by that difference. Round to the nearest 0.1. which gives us -0.8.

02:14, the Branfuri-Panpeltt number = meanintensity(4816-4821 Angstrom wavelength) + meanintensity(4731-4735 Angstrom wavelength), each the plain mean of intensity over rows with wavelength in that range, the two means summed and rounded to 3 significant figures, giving 417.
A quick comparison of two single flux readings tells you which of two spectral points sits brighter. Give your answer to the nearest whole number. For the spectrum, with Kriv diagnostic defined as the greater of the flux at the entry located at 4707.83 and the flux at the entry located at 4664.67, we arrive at 218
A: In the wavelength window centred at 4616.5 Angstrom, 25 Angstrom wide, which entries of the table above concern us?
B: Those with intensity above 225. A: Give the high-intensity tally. 10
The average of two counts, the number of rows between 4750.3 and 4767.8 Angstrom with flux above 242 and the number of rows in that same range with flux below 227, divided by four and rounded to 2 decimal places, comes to 0.75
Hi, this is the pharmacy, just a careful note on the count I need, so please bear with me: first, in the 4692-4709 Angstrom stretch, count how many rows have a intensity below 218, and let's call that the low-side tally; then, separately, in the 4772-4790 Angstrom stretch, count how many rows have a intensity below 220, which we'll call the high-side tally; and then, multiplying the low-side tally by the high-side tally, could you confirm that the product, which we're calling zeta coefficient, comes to 48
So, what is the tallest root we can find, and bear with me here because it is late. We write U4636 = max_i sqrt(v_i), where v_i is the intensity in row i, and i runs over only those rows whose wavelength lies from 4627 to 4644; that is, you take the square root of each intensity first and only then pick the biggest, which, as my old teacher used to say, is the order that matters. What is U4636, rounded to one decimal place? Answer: 16.3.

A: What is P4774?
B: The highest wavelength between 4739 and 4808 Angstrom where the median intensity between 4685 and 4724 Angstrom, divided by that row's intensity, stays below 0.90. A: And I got 4795.35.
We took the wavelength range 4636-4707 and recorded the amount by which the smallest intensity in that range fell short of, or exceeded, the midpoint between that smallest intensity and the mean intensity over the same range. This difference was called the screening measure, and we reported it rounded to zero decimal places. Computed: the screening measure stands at -14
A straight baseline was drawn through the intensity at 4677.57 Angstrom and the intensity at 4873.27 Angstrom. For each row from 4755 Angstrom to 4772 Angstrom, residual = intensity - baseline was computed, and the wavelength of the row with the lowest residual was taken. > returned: 4762.34 Angstrom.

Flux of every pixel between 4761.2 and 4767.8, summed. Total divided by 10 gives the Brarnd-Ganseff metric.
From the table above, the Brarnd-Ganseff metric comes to 66.5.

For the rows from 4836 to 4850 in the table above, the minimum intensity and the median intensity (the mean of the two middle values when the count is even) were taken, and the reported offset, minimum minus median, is -14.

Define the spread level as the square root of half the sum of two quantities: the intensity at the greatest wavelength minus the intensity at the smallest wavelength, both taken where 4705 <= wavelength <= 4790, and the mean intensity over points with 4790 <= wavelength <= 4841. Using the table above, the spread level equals 11.1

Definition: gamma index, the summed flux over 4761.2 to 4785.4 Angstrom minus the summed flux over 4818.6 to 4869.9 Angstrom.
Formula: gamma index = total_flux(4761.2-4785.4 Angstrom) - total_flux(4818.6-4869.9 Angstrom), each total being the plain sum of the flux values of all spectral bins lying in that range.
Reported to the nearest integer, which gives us -4031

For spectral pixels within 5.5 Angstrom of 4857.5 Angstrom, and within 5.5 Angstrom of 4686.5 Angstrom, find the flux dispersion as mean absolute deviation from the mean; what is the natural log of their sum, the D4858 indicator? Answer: 5.0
